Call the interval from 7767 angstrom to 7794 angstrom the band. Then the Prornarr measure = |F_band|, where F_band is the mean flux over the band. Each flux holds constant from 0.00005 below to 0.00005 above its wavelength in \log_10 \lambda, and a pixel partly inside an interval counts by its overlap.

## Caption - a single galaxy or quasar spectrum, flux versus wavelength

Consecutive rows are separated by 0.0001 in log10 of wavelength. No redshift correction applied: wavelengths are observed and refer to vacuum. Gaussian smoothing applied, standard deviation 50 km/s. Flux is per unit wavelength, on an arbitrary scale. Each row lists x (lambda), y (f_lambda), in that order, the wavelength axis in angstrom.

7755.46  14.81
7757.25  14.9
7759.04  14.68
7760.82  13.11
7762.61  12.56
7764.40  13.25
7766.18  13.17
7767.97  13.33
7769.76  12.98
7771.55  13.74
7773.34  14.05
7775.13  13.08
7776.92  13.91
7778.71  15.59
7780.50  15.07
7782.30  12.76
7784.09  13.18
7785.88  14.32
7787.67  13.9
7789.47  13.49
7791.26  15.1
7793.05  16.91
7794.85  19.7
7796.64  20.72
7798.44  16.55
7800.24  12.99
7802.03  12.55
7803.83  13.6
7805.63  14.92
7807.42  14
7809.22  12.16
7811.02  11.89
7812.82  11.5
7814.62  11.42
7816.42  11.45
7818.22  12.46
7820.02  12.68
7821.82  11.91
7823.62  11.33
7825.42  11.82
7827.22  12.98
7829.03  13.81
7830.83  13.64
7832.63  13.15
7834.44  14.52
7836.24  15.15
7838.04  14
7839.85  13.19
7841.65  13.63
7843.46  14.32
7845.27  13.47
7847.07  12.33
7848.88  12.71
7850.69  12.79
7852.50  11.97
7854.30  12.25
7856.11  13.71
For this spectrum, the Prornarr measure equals 14.1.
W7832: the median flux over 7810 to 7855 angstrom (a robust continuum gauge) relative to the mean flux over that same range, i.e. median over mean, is 0.992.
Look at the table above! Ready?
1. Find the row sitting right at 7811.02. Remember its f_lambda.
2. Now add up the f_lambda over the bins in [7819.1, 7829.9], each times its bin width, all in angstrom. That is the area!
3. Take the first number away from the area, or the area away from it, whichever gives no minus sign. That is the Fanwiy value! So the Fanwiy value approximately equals 122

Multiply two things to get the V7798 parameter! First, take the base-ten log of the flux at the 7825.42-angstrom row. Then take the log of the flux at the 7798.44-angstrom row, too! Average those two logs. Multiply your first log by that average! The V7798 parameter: 1.23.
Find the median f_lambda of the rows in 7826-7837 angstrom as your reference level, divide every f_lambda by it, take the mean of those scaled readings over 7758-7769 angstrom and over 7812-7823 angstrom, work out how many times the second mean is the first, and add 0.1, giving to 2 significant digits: 0.99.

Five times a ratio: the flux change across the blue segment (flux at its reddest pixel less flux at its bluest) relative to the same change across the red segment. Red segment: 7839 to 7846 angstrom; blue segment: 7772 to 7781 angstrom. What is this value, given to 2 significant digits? 18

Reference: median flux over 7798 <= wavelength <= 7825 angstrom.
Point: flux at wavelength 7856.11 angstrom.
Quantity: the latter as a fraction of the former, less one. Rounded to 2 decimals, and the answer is 0.10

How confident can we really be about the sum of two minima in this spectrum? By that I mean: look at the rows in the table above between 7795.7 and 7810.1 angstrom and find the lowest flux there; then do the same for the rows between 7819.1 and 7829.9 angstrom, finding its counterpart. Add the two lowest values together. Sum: 23.5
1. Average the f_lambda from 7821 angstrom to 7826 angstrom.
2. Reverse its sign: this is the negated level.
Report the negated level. -11.7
